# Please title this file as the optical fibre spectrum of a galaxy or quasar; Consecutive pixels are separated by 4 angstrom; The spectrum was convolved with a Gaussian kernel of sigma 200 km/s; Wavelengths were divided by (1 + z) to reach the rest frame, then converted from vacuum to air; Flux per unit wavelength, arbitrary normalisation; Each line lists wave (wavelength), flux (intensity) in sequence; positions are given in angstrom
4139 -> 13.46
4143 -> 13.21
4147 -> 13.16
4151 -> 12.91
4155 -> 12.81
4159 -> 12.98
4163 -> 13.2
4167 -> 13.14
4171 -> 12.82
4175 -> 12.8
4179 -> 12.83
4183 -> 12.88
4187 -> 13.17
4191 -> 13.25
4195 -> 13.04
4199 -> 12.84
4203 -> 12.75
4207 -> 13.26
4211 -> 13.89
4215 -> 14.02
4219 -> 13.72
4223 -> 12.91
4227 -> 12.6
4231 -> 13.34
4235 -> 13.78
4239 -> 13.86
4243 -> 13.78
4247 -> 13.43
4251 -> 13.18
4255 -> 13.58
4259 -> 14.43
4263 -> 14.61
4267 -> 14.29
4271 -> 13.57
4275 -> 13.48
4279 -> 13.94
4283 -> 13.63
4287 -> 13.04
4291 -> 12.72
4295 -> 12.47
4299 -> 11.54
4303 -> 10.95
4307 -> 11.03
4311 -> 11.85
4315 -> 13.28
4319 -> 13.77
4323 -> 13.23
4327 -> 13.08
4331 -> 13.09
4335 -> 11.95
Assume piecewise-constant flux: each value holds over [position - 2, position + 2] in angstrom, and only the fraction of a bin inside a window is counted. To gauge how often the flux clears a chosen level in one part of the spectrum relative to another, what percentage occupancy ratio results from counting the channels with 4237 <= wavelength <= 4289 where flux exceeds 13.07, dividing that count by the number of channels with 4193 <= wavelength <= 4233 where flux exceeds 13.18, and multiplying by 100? 240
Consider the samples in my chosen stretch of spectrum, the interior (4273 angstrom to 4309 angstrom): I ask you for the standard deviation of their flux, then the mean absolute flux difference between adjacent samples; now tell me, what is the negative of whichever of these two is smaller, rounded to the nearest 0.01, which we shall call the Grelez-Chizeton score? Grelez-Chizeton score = -0.44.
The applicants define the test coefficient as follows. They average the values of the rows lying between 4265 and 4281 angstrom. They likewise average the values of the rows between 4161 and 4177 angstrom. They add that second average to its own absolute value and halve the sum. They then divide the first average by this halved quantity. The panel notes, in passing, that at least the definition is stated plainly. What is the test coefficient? 1.06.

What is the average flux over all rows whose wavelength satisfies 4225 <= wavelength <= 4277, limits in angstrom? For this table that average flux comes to 13.7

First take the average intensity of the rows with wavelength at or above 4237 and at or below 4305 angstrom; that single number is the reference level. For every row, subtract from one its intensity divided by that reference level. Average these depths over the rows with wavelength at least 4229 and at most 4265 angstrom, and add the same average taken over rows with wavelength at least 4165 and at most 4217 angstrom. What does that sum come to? -0.019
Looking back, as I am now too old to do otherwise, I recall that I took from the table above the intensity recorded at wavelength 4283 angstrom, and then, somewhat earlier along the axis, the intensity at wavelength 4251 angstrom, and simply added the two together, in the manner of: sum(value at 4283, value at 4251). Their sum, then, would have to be 26.8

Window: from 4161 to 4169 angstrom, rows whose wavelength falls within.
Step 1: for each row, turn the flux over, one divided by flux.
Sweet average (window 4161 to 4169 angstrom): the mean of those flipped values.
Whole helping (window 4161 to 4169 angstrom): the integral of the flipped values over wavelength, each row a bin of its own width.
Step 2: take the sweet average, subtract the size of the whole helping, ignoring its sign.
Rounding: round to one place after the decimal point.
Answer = -0.5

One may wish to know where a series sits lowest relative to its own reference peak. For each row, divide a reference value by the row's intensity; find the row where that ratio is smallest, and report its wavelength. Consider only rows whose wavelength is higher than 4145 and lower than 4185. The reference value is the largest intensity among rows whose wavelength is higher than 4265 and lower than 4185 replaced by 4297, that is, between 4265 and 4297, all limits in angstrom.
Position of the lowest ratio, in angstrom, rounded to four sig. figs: 4163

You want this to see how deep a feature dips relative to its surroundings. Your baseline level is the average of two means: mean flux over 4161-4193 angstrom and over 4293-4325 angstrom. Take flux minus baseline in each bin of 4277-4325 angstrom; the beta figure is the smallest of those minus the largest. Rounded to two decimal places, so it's -2.99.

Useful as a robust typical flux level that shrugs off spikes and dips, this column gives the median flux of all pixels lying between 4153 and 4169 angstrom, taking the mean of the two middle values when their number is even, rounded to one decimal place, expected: 13.1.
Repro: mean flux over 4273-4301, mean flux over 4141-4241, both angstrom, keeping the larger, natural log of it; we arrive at 2.58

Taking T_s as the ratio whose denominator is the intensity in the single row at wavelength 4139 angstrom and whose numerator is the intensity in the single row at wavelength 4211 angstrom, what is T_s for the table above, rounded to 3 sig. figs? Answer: 1.03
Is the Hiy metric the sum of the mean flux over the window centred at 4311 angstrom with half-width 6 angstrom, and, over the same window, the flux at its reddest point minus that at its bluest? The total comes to 14.3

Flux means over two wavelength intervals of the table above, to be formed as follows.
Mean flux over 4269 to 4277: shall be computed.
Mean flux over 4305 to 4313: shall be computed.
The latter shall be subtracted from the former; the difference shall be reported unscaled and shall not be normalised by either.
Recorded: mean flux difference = 2.1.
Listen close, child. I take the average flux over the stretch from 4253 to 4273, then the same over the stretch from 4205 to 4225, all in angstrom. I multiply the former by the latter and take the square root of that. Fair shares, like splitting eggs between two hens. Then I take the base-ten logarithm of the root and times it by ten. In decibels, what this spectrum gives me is 11.4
